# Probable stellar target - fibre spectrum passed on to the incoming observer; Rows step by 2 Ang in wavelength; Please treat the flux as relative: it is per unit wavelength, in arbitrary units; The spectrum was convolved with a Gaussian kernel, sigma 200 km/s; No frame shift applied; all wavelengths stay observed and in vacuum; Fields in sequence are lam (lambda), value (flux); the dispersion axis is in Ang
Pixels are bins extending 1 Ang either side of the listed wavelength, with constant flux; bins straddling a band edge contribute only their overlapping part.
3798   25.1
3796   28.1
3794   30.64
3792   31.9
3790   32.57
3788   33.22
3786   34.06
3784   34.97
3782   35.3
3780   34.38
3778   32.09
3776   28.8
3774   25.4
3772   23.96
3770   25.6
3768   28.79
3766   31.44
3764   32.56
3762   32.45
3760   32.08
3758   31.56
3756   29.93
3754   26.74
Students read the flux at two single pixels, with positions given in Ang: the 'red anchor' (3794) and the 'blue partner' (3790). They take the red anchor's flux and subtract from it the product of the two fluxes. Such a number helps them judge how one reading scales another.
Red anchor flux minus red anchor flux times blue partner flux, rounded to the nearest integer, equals -967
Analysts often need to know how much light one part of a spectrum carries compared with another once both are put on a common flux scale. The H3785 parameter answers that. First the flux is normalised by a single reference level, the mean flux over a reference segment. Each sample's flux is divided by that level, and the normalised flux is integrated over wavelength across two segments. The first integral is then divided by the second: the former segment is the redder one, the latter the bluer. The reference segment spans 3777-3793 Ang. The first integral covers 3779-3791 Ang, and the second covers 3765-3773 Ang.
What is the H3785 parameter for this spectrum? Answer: 1.86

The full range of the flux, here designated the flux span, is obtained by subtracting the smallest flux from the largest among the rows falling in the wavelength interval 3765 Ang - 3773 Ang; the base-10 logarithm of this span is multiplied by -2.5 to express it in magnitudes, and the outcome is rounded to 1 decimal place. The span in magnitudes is -2.2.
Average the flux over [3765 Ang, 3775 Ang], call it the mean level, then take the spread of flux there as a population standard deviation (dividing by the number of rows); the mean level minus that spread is 24.3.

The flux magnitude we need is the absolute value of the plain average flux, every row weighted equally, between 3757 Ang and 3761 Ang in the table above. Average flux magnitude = 31.8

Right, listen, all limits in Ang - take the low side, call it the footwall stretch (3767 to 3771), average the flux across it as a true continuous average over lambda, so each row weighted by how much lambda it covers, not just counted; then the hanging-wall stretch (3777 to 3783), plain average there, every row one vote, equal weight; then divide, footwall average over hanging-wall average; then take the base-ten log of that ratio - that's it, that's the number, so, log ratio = -0.10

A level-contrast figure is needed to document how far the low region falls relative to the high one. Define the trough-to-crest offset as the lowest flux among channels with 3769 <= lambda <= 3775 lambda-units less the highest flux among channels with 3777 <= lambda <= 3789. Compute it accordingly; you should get -11.3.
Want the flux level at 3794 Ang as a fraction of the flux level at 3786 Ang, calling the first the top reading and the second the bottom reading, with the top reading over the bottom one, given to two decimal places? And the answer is 0.90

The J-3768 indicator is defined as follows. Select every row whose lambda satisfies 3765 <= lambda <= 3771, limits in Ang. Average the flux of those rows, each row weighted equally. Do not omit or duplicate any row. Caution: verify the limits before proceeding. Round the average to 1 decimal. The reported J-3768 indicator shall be 28.6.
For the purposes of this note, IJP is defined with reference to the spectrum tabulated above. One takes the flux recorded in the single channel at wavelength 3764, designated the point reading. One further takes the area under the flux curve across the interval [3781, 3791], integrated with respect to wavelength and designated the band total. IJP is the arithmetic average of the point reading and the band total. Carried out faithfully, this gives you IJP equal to 186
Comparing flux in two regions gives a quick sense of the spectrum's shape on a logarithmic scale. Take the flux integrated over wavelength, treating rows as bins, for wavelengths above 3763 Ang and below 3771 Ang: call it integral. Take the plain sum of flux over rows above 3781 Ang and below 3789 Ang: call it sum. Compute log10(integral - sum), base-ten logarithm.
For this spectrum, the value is 2.00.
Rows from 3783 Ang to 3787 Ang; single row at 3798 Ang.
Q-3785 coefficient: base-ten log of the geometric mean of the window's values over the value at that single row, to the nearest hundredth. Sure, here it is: 0.14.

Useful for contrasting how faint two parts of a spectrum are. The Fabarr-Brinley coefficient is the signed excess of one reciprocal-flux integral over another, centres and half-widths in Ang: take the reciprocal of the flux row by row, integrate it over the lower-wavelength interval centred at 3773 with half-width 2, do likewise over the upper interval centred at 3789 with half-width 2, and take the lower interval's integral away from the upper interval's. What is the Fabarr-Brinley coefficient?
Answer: -0.041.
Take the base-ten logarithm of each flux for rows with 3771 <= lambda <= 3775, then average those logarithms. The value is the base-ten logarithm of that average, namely 0.144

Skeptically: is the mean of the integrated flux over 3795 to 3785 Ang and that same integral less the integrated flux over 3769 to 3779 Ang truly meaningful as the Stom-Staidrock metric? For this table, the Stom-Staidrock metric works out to 189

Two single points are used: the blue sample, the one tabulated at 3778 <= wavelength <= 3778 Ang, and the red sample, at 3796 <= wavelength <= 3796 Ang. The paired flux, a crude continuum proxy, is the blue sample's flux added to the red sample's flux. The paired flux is 60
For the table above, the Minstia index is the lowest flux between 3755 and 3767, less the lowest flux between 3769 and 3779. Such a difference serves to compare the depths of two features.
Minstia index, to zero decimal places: 6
